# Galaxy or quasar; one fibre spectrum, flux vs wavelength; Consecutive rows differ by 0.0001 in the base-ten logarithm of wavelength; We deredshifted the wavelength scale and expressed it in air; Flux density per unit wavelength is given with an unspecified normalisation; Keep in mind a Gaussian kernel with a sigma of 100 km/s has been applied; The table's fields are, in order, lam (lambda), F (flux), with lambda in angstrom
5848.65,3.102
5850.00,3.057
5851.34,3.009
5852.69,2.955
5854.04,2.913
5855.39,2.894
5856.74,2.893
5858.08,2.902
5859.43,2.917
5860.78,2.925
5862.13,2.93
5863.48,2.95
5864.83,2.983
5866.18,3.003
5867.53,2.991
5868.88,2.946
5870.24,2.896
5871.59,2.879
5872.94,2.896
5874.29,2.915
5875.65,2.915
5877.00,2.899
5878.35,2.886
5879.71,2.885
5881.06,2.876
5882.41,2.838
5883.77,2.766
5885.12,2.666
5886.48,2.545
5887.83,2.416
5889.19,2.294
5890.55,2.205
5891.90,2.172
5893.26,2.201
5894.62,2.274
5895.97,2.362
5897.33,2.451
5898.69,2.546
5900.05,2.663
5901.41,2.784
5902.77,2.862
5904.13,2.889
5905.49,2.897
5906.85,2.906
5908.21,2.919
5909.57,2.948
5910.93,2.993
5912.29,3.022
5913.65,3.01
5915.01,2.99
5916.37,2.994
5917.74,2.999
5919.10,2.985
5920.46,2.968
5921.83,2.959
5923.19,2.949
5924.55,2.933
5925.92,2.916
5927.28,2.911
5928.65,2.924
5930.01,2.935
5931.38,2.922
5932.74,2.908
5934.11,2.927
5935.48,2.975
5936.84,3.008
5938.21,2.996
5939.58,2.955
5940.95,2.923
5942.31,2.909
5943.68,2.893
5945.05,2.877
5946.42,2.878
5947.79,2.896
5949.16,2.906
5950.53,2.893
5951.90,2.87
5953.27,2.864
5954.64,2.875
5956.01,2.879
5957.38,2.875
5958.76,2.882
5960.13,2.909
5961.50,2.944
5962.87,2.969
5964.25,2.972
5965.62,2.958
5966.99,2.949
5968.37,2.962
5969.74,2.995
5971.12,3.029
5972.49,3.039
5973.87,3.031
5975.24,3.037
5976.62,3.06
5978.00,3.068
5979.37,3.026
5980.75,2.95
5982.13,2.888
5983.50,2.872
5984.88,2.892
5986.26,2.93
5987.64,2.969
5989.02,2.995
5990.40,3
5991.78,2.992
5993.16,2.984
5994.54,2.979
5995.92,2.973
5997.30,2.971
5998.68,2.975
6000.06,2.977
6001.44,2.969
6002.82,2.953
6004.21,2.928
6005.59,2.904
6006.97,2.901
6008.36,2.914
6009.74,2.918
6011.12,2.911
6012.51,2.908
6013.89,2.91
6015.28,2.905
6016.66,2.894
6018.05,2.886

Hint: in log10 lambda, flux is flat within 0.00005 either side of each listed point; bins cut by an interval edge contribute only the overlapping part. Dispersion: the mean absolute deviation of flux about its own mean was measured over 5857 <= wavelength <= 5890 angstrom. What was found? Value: 0.125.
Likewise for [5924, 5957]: 0.029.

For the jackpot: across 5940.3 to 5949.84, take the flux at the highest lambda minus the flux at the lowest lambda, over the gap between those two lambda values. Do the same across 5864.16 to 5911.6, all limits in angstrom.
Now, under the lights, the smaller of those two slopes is -0.0021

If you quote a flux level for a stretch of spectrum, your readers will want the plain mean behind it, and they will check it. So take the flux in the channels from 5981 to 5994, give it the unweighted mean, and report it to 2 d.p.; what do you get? 2.95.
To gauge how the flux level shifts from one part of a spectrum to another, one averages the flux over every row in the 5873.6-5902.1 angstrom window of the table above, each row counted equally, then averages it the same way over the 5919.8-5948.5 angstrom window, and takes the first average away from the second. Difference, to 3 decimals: 0.333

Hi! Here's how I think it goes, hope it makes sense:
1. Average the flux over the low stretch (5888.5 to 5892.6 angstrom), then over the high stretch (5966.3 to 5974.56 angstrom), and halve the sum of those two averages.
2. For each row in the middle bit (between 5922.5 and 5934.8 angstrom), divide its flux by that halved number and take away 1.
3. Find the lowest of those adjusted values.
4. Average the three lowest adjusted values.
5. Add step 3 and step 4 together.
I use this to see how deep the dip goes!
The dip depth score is 0.228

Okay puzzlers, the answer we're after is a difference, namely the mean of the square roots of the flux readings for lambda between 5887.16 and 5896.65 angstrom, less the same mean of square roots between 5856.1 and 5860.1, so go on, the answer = -0.20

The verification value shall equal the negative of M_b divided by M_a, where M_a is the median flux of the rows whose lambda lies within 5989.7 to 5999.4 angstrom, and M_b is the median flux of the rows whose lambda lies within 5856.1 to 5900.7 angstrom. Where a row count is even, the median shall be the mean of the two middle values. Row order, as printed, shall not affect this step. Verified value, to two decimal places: -0.97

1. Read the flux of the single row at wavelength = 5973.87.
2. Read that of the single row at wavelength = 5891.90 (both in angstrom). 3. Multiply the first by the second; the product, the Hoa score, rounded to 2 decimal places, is 6.58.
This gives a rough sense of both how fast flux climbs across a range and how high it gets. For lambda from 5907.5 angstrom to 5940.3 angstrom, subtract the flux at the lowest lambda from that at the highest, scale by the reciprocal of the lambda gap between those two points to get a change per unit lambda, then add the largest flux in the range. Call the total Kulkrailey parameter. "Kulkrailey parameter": 3.02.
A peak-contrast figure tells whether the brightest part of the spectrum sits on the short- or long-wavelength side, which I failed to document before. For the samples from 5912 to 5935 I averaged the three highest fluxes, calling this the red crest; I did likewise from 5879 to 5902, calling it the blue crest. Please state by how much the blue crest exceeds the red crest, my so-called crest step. -0.14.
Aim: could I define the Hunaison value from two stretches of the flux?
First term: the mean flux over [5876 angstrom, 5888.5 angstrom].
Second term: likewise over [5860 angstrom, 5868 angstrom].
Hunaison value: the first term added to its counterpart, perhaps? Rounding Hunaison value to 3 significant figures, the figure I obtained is 5.72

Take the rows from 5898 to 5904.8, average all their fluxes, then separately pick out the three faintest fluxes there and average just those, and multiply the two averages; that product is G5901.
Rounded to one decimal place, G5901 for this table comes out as 7.3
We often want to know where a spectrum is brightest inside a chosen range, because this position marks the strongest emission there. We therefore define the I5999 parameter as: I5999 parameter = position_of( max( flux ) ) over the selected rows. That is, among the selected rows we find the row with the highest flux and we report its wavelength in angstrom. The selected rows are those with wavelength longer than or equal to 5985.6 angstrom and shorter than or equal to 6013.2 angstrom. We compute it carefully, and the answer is 5990.40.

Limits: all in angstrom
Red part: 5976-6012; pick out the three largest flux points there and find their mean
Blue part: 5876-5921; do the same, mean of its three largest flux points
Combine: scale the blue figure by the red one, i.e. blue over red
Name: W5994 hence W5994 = 0.99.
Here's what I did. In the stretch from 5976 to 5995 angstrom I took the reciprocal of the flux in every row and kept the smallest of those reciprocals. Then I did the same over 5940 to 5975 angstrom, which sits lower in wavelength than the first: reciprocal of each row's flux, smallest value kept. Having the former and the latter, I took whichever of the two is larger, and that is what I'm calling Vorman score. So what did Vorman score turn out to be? 0.329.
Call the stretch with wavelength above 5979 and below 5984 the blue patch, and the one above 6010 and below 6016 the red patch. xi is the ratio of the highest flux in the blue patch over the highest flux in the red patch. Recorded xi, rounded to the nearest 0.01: 1.04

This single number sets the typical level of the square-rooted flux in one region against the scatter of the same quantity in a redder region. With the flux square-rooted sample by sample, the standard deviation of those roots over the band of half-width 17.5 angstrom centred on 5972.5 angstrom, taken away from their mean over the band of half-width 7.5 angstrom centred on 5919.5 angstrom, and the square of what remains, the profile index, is 2.91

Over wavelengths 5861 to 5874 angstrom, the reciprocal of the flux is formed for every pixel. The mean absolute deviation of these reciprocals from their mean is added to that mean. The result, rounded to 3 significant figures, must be 0.344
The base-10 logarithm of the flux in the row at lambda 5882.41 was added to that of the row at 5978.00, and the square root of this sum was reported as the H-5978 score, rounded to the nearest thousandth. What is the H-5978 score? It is 0.969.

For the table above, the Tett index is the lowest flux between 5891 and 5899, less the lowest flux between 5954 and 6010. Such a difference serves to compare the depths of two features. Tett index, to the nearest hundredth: -0.70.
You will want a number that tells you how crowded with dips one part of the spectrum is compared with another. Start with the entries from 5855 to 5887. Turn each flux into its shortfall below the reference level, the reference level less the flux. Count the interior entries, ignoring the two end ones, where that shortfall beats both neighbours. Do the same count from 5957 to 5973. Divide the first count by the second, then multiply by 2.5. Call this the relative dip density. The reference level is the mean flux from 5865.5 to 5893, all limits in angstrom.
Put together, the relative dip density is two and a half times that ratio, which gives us 5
